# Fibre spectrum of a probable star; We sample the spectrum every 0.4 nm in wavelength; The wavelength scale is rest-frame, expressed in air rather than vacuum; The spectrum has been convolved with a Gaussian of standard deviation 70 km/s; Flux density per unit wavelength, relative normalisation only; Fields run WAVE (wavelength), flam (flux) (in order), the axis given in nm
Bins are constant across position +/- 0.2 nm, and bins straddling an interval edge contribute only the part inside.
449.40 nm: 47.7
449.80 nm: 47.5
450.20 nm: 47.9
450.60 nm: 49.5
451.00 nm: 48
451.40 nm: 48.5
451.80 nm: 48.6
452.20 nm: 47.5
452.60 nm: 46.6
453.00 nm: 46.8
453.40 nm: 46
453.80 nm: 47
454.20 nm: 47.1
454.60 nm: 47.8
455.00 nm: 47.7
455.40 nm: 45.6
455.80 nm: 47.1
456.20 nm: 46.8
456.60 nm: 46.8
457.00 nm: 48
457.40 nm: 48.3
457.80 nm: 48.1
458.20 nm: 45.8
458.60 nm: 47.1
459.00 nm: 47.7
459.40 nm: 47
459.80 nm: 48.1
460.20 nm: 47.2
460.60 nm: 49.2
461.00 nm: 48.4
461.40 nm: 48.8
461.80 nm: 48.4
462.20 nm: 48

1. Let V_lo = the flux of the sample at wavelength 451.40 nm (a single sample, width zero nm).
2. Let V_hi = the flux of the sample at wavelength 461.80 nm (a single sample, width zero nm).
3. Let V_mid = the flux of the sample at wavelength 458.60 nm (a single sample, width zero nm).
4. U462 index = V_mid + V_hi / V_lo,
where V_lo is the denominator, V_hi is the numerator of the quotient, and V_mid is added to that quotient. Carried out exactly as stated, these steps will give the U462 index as 48.1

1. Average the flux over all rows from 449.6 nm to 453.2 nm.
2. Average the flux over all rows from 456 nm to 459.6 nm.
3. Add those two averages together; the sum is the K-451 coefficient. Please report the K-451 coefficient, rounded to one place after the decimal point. 95.2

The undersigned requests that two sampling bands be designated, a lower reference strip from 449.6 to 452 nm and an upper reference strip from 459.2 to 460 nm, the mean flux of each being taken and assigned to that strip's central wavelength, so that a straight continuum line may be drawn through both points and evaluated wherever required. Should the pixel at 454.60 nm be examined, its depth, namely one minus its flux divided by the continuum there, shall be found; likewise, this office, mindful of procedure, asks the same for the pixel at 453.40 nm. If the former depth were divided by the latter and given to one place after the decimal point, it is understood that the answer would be 0.1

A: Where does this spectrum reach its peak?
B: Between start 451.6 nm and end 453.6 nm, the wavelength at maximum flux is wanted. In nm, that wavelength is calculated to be 451.80 nm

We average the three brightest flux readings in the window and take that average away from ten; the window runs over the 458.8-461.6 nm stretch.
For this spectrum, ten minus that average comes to -38.8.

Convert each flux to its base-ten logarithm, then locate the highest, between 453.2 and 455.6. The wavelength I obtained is 454.60 nm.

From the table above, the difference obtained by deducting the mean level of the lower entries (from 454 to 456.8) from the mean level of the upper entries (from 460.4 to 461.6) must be 1.8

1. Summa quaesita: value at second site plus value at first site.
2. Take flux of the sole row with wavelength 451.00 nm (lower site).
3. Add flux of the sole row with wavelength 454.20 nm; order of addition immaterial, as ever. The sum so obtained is 95.1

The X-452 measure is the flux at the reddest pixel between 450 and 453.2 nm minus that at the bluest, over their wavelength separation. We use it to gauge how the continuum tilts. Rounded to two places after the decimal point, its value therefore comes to -0.39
